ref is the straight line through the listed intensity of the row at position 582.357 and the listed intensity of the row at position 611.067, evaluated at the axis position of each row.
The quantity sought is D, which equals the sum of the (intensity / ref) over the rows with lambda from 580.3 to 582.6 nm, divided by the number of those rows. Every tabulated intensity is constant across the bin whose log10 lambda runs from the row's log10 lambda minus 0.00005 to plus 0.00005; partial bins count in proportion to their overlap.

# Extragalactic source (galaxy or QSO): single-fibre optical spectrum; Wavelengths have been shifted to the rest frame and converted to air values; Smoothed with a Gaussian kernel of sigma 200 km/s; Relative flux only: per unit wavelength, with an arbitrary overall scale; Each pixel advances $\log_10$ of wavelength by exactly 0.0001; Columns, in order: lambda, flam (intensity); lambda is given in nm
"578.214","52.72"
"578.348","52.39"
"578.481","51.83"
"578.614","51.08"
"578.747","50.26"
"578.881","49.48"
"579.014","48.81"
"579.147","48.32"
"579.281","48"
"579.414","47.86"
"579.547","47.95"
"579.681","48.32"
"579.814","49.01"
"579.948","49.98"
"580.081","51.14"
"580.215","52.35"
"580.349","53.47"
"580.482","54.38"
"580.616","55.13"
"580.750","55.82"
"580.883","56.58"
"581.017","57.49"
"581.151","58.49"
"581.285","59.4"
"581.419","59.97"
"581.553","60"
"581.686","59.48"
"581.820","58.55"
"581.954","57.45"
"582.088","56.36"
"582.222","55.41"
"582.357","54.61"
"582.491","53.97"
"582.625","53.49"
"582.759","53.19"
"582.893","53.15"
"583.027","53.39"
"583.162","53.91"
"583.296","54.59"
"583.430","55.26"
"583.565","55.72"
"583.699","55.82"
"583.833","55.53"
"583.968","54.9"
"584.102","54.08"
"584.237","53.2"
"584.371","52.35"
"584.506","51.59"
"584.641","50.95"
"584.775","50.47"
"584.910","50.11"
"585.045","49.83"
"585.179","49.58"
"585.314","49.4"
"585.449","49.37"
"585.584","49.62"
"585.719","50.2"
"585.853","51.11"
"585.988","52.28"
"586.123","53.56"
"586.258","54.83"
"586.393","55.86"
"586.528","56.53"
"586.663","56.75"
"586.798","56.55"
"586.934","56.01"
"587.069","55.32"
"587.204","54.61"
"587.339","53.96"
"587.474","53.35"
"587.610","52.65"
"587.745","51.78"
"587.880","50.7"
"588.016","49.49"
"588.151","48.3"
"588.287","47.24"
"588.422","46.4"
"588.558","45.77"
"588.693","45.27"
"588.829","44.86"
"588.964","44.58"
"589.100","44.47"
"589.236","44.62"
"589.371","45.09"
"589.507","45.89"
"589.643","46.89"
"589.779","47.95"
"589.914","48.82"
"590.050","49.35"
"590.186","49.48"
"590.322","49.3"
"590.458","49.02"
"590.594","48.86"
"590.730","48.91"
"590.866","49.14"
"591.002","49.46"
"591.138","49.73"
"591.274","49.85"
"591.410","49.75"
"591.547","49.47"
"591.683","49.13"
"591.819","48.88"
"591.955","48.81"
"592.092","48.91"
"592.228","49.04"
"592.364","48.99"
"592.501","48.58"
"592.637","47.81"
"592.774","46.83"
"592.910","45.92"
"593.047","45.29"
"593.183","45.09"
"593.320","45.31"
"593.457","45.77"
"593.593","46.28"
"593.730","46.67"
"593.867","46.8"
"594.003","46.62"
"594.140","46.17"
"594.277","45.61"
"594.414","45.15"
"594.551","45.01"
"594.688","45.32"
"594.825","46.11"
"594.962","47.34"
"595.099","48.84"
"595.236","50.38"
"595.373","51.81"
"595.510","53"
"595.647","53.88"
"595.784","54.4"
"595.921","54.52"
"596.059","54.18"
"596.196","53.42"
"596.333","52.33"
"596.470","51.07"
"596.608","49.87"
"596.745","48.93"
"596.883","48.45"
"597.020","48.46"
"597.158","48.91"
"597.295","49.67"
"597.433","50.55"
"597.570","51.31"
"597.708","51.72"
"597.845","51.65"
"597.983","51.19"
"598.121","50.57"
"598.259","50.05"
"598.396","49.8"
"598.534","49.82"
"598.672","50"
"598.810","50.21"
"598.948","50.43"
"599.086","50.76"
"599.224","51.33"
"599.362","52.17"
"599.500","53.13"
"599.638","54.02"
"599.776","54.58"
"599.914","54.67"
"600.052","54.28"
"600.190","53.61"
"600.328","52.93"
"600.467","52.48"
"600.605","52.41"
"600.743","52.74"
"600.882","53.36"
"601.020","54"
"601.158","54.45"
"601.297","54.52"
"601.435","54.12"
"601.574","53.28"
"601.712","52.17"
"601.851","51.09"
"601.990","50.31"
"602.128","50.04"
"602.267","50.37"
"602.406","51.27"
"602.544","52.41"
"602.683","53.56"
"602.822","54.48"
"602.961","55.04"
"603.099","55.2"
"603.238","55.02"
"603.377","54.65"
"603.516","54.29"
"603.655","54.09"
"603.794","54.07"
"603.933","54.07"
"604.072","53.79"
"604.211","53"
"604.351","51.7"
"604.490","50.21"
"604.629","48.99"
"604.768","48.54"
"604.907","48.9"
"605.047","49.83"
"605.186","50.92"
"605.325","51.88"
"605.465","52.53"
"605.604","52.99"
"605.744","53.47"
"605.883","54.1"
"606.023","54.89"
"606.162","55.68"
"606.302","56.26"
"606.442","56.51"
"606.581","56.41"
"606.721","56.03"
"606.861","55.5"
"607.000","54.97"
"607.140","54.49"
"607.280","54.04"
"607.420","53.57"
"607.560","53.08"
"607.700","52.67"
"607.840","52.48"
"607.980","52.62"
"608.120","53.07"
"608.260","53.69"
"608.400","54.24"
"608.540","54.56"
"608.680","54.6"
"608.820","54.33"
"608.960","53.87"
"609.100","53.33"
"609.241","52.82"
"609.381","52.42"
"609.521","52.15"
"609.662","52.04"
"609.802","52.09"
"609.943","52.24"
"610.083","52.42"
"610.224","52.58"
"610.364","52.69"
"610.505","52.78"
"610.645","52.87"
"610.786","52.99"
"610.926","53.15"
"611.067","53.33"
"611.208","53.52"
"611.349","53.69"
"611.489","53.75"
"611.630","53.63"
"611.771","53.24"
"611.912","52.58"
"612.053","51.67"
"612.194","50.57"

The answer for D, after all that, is 1.04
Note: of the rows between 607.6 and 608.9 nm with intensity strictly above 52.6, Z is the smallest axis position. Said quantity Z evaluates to 607.700 nm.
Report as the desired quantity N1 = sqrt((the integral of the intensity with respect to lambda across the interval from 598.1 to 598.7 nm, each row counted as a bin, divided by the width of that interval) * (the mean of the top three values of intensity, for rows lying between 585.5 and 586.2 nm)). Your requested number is 51.2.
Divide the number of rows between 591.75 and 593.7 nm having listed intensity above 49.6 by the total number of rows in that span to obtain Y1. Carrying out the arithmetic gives 0.0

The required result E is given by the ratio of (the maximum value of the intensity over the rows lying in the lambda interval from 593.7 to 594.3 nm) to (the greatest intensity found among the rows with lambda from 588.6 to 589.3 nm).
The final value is 1.03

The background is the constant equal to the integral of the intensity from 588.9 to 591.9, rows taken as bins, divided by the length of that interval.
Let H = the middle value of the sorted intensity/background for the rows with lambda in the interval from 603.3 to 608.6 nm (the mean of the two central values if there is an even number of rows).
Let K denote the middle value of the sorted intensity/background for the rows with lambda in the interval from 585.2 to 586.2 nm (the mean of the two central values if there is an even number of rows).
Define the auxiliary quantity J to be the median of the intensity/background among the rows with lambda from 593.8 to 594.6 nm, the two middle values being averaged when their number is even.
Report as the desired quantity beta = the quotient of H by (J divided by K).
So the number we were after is 1.22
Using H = 1.12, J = 0.95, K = 1.04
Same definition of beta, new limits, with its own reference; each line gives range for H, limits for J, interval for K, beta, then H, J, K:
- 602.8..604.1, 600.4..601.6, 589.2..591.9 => 1.04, 1.13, 1.11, 1.02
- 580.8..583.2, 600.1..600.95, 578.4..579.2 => 1.11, 1.17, 1.10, 1.04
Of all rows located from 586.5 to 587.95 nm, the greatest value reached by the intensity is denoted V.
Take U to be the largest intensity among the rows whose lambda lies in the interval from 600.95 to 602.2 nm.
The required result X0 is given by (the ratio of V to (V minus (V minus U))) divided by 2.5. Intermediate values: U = 54.52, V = 56.75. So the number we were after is 0.416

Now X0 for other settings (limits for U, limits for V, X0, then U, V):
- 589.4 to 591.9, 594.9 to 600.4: 0.439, 49.85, 54.67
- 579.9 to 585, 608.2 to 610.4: 0.364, 60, 54.6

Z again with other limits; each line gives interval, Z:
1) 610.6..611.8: 610.645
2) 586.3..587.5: 586.393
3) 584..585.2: 584.102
